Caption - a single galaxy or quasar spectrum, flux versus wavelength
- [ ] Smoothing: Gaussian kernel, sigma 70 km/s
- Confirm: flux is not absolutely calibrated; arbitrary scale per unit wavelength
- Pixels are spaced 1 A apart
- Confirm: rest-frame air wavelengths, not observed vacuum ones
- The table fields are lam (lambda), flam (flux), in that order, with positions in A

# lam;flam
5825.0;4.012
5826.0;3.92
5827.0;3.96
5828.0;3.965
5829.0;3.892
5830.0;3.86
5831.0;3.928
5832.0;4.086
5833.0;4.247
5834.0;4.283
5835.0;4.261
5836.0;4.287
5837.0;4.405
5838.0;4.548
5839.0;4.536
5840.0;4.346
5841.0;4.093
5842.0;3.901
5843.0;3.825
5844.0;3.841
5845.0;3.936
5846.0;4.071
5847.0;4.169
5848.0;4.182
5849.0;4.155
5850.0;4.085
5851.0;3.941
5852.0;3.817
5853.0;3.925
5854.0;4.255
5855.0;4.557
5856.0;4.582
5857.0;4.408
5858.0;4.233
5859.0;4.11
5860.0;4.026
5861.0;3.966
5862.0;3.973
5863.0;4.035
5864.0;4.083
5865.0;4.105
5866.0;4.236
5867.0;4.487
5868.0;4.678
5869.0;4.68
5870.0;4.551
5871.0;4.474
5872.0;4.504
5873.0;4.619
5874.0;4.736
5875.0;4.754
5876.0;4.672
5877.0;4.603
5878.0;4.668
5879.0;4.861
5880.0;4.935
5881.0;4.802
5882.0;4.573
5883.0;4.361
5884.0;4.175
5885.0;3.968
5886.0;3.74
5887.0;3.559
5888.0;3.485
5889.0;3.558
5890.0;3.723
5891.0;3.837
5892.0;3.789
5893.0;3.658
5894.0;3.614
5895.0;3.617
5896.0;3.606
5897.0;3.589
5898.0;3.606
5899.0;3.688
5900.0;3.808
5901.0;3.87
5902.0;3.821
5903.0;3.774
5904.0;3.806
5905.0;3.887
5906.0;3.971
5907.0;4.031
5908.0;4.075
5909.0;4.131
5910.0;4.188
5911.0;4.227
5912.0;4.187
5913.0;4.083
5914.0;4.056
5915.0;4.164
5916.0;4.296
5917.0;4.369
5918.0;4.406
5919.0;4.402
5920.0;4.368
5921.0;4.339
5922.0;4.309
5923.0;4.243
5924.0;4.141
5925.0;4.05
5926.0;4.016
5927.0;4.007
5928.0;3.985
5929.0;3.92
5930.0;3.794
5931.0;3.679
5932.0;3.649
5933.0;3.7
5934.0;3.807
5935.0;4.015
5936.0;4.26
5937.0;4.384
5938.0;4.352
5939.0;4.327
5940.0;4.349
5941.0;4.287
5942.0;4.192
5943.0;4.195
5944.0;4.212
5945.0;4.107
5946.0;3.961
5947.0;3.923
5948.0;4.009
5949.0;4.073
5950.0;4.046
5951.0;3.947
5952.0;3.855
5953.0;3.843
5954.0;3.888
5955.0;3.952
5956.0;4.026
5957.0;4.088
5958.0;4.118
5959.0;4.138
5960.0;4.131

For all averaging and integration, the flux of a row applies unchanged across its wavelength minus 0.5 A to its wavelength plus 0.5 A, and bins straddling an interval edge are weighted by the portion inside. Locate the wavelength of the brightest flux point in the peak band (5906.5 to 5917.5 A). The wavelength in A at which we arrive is 5917.0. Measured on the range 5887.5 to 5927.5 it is 5918.0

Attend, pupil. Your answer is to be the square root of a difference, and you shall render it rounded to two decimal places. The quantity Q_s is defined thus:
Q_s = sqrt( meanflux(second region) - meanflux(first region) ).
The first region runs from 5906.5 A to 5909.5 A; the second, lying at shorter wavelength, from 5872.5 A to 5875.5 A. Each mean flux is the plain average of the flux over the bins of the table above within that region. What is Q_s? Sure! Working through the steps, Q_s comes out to 0.79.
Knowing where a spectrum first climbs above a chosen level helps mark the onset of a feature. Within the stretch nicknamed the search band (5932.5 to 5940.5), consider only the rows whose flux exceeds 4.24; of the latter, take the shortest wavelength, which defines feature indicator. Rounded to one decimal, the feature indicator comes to 5936.0 A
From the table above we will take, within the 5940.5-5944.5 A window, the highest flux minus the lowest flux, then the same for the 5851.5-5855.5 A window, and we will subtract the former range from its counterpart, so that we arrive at 0.6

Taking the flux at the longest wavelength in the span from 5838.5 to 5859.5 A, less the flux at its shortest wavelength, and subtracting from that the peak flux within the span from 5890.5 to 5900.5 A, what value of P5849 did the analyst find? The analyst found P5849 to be -4.26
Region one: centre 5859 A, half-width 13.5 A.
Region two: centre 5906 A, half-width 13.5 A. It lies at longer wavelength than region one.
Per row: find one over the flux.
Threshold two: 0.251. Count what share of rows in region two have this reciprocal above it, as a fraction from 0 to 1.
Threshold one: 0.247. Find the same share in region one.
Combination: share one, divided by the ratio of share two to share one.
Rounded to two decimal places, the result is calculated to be 0.13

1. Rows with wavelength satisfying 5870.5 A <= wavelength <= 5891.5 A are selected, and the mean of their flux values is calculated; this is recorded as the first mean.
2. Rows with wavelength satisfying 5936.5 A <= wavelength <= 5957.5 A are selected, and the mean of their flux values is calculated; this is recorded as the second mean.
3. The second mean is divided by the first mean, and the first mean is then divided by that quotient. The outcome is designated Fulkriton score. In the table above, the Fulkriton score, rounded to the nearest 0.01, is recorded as 4.54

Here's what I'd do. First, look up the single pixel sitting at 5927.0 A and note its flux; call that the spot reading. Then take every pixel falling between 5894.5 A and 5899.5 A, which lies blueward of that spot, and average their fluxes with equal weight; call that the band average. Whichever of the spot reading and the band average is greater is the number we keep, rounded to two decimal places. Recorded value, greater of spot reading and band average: 4.01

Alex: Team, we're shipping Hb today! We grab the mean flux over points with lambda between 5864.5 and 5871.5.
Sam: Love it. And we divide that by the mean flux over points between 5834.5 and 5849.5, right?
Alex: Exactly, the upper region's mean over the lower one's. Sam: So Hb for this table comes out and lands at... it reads 1.07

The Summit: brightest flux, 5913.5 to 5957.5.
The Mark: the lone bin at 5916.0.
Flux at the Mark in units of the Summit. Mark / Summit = 0.98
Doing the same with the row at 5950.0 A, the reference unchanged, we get 0.92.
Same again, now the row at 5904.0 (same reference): 0.86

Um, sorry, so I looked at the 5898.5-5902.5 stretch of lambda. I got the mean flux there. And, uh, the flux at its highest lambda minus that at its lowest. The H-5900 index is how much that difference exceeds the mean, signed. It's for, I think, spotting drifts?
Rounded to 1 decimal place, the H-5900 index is -3.7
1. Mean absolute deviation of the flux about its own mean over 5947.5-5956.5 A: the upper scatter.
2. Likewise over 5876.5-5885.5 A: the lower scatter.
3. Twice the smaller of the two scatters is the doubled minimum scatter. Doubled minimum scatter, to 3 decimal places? 0.140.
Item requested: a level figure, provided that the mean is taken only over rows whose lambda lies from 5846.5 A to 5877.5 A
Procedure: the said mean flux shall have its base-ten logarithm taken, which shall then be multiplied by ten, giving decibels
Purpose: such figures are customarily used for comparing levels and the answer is 6.3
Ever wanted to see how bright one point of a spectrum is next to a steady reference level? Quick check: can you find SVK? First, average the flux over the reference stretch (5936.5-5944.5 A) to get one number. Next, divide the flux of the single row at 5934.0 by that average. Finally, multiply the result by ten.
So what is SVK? 8.9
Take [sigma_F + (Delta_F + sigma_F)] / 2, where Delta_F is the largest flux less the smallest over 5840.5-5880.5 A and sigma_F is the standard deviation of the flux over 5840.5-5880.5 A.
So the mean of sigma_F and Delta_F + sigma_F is 0.9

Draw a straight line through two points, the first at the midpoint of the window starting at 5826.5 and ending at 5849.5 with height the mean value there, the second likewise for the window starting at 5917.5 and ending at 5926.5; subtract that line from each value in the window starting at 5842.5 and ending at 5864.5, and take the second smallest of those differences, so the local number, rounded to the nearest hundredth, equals -0.30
